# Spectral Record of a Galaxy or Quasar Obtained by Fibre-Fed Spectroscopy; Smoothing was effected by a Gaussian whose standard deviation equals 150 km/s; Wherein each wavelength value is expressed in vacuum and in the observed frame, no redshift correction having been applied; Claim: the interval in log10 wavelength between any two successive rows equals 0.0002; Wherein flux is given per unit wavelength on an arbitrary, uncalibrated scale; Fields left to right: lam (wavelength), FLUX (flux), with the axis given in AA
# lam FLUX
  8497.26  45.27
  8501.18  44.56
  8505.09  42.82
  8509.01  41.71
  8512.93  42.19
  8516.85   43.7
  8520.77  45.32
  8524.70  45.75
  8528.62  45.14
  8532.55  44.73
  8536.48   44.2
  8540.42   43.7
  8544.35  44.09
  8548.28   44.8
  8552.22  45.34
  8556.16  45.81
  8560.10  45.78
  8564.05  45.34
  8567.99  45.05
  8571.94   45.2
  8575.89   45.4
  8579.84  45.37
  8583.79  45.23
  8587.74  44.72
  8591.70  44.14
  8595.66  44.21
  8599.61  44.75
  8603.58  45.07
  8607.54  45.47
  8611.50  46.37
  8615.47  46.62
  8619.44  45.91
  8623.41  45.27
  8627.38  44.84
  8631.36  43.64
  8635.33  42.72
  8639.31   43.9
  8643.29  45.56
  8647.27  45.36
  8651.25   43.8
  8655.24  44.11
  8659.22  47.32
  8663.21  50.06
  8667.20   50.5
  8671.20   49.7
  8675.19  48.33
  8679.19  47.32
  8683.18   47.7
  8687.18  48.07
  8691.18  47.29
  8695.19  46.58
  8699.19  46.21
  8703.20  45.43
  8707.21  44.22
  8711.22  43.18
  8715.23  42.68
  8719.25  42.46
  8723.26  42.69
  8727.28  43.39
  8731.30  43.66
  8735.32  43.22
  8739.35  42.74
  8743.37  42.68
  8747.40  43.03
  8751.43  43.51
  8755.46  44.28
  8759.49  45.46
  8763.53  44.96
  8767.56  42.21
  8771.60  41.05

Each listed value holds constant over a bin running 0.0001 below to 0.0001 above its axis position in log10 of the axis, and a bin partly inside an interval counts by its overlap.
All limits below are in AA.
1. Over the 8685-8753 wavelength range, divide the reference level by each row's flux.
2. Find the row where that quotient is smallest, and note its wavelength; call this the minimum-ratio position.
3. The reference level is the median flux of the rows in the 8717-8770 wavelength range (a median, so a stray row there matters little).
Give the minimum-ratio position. 8687.18 AA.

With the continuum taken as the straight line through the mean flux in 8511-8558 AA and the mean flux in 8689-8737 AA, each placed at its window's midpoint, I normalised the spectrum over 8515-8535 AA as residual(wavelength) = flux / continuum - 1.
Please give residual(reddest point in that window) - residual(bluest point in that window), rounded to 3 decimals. 0.024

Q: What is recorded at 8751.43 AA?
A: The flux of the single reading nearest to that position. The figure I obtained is 43.51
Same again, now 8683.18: 47.7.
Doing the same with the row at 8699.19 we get 46.21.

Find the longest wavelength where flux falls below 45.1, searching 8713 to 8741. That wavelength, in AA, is 8739.35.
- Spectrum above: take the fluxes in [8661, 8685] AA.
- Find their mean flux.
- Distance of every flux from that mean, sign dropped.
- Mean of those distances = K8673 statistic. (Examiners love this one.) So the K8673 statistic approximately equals 1.2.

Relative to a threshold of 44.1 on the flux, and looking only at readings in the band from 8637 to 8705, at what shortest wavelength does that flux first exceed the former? 8643.29 AA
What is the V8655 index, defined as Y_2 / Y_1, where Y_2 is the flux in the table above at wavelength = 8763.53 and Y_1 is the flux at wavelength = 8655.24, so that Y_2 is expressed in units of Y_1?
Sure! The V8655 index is 1.019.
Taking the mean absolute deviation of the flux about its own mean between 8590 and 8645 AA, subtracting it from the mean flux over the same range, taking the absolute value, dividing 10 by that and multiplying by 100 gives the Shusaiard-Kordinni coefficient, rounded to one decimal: 22.7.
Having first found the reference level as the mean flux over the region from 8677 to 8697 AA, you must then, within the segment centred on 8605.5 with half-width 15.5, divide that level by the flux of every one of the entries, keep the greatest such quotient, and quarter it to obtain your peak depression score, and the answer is 0.268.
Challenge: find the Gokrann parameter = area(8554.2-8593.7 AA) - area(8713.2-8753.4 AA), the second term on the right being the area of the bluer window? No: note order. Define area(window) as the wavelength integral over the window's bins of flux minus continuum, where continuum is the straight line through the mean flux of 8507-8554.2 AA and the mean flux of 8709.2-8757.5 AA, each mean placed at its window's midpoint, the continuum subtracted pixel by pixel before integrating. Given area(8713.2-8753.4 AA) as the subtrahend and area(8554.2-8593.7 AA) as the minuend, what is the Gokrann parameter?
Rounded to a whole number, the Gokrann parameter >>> 53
